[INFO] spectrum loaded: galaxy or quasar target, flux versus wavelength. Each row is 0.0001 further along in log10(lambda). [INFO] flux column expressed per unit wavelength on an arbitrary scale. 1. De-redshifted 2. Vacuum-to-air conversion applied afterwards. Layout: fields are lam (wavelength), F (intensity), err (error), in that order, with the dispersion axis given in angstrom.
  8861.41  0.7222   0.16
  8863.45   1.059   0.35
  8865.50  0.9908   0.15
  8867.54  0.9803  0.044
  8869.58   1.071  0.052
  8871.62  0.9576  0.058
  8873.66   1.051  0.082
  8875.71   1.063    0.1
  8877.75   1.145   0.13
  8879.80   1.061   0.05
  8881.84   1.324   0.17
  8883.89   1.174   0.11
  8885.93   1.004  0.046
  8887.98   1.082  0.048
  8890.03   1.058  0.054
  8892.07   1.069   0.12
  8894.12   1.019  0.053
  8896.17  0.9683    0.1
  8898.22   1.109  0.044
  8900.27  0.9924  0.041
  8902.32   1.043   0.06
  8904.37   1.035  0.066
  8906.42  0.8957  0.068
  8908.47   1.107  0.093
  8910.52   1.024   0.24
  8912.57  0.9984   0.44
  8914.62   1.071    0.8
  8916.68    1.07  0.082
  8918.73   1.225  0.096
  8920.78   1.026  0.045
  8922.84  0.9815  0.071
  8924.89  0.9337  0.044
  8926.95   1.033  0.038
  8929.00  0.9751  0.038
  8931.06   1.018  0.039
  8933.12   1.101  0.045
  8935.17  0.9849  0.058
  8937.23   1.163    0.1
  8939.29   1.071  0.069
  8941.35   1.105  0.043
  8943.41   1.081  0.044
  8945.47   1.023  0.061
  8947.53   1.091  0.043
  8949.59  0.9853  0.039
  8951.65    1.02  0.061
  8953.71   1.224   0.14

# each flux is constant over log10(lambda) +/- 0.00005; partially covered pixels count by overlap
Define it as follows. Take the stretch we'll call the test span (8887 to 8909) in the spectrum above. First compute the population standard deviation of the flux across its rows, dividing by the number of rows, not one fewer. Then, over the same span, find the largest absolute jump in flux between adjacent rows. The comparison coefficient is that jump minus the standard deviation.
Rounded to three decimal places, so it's 0.151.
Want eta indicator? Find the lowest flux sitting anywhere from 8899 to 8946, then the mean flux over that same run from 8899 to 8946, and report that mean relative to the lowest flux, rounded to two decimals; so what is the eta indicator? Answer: 1.16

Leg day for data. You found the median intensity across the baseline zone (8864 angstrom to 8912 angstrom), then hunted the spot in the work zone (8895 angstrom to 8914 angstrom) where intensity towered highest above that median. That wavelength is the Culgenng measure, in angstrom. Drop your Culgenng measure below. 8898.22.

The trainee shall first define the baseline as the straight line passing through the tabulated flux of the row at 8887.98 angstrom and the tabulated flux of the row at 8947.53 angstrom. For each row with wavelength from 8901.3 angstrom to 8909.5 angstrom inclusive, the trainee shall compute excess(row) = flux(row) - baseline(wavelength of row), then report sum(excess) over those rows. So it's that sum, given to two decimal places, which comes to -0.26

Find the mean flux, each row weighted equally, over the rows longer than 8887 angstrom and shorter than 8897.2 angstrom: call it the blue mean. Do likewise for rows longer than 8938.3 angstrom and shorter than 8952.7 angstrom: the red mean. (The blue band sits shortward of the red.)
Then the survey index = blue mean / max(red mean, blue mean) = 0.99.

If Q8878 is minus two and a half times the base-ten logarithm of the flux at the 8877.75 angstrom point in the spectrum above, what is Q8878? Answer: -0.15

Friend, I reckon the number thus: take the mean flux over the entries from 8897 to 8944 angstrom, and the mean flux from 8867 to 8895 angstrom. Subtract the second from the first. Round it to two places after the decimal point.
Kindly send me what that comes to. -0.03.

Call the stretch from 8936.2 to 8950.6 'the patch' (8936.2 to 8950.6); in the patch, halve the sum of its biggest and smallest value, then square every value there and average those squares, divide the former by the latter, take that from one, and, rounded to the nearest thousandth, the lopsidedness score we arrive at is 0.071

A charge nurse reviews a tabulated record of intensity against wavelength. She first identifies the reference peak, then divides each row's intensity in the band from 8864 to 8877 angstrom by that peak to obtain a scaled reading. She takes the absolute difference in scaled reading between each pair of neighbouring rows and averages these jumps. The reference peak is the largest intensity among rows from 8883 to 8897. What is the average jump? 0.055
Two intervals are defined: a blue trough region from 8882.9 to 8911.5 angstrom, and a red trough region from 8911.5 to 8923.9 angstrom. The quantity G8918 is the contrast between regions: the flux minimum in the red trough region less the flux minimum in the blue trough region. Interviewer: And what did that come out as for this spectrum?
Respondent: 0.09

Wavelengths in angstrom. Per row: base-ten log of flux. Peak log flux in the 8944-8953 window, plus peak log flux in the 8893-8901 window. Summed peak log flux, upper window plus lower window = 0.08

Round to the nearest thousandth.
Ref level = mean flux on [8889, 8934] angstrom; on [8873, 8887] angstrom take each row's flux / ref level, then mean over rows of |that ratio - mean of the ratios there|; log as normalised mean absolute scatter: 0.080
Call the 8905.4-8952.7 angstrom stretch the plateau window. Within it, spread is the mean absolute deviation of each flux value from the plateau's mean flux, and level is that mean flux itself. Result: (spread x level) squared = 0.0036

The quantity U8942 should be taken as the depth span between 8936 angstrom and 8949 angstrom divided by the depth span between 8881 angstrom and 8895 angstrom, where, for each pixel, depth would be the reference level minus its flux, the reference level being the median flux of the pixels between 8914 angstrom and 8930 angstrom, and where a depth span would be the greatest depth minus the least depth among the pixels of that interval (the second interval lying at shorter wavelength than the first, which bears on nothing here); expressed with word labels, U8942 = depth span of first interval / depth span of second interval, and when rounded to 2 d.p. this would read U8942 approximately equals 0.44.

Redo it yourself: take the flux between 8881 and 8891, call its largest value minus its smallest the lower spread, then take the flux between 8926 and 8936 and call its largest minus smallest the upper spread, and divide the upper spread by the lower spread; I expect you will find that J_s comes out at 0.39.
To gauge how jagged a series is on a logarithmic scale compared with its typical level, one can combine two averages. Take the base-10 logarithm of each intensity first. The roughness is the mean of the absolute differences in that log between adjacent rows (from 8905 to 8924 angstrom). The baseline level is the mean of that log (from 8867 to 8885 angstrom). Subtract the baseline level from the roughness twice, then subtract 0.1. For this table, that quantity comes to -0.13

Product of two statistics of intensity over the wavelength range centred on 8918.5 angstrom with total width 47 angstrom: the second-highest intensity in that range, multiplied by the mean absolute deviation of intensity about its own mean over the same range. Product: 0.067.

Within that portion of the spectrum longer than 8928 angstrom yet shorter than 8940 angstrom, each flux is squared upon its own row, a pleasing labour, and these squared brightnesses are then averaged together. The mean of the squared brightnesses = 1.111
